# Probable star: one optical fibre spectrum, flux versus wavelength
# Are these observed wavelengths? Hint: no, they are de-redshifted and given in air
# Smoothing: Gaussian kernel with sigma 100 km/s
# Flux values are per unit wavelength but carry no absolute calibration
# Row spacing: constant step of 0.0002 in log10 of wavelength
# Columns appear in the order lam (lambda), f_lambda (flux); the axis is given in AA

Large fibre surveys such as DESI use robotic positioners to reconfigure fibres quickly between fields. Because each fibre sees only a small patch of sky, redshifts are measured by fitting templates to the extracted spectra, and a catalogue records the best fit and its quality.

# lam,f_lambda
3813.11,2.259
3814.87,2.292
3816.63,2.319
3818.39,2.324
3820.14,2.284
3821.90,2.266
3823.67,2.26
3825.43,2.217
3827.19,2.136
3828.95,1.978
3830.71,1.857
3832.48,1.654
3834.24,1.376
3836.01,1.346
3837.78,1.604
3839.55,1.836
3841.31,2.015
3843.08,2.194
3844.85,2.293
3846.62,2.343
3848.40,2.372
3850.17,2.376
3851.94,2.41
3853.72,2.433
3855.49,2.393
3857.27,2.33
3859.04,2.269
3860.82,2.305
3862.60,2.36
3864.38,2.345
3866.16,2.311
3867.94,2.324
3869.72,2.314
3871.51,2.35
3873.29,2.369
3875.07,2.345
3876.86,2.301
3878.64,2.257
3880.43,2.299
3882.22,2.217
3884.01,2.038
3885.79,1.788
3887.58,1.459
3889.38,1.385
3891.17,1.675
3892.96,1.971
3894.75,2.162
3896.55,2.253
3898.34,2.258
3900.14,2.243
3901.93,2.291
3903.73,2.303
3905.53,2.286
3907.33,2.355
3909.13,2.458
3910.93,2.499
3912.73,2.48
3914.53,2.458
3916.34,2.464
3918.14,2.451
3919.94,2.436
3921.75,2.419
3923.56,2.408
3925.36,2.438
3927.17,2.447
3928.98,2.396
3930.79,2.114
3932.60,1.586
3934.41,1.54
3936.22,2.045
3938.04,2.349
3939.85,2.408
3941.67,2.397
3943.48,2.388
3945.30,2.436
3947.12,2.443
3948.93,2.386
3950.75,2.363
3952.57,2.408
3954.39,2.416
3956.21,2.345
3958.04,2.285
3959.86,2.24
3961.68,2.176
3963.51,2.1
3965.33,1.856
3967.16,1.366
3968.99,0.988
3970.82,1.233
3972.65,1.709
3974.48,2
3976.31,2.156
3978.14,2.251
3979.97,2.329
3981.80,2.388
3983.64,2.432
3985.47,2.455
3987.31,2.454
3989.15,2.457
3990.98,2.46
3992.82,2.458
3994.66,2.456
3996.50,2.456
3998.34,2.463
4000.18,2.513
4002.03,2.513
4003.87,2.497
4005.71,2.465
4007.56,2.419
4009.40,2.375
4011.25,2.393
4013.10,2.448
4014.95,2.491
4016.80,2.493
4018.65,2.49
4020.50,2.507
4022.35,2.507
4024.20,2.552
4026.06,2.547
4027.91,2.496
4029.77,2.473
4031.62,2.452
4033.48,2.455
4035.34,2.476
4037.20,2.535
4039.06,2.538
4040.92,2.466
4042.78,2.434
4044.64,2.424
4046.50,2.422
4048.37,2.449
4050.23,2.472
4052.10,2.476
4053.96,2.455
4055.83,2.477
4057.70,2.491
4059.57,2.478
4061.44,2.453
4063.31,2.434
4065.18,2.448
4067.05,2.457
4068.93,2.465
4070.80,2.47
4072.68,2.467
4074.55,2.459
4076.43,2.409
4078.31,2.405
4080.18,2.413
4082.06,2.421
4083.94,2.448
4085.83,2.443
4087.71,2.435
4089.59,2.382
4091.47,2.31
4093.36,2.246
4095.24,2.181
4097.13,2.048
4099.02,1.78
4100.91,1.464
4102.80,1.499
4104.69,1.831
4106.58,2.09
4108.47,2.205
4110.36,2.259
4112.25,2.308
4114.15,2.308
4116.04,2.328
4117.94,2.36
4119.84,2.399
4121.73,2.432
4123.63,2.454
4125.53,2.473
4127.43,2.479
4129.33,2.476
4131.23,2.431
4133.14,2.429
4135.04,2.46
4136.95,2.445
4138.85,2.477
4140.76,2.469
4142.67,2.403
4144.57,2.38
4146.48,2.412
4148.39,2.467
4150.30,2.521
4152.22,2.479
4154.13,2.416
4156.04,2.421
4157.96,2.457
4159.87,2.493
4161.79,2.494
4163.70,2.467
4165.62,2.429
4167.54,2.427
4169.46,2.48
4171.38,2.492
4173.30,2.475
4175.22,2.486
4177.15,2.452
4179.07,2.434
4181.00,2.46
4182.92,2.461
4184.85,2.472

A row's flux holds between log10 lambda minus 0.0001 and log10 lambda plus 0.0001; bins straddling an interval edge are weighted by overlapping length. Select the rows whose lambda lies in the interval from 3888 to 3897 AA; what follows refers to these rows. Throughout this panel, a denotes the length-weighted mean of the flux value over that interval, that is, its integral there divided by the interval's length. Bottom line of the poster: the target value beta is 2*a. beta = 3.69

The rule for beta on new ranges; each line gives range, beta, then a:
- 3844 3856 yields 4.75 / 2.37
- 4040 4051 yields 4.89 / 2.45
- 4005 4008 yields 4.88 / 2.44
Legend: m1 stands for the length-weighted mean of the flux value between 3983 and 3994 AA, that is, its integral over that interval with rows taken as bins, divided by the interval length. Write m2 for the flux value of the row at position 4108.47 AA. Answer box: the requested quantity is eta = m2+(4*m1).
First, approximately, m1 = 2.45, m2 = 2.205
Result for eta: 12.0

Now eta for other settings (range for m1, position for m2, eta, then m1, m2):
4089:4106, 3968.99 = 8.8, 1.96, 0.988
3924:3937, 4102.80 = 9.9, 2.09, 1.499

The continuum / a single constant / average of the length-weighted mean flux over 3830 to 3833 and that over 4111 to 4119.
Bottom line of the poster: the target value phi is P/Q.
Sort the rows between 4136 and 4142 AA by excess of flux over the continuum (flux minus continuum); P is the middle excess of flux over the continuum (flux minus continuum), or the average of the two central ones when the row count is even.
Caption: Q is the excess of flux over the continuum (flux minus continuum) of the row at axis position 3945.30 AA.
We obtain 1.08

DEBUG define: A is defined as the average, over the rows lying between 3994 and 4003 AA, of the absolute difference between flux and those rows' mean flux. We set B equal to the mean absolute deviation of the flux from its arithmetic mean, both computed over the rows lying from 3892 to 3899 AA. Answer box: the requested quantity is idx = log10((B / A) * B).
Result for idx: -0.5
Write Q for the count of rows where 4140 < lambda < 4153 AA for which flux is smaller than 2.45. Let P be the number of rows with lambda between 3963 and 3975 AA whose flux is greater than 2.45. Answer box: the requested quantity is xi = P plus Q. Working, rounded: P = 0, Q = 3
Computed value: 3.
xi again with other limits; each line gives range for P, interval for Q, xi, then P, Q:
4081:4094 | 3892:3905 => 7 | 0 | 7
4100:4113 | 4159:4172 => 2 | 0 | 2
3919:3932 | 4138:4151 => 3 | 0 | 3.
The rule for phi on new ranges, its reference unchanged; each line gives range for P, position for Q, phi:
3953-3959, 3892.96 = -4.35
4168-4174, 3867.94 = 1.55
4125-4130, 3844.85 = 1.73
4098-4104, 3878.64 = -2.51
